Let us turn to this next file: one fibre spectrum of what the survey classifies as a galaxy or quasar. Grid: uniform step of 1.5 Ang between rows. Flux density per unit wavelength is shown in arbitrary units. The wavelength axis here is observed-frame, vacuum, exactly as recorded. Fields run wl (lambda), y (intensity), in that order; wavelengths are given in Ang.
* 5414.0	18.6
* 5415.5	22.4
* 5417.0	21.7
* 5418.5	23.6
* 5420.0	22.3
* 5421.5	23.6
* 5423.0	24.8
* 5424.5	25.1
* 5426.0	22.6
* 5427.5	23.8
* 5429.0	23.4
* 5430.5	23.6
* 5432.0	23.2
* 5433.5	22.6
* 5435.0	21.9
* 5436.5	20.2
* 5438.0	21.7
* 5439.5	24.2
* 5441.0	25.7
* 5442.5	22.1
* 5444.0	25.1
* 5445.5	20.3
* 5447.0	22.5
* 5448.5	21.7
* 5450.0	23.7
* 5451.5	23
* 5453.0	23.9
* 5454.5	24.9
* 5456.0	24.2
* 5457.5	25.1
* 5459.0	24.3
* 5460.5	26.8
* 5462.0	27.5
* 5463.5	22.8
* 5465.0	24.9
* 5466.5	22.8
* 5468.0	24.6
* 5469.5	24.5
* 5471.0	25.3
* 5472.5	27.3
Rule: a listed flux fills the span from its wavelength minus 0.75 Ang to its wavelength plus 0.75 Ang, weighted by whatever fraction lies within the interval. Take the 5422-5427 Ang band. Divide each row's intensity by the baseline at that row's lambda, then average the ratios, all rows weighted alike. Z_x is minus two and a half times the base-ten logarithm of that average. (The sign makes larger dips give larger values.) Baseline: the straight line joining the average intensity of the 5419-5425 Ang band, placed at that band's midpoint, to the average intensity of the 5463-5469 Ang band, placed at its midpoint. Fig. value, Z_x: -0.01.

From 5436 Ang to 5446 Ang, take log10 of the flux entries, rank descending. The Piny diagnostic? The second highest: 1.40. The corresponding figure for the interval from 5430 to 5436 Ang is 1.37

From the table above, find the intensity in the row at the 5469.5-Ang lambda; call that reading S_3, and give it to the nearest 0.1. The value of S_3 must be 24.5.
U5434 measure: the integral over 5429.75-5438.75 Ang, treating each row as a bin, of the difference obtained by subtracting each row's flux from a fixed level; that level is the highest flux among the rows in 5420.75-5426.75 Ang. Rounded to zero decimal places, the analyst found 26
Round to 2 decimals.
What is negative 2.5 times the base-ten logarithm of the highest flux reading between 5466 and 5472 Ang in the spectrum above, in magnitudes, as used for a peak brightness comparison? -3.51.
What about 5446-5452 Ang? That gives -3.44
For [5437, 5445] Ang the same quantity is -3.52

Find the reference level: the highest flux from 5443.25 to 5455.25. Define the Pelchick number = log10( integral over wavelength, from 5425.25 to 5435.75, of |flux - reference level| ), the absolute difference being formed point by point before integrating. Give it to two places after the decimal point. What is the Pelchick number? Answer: 1.34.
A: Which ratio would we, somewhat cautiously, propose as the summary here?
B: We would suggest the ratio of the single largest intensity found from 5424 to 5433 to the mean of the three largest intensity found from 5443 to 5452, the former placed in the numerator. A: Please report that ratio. 1.05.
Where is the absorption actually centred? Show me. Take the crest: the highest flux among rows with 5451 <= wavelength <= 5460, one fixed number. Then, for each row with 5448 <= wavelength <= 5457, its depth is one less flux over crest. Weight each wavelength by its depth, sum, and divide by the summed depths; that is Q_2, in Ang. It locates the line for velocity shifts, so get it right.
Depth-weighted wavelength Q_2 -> 5450.9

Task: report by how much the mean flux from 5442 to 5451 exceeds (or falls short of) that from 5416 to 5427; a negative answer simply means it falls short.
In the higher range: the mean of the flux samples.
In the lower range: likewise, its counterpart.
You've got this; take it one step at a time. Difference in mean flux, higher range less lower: -0.8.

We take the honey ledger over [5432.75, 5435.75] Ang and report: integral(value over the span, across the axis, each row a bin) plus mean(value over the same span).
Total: 89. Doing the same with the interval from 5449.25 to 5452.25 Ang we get 93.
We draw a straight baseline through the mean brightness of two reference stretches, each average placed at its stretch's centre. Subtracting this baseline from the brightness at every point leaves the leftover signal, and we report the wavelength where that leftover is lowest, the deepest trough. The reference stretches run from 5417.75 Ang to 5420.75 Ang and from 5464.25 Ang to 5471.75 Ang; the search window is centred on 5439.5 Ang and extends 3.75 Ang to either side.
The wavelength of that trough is 5436.5 Ang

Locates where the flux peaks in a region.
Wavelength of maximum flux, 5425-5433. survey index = 5427.5 Ang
